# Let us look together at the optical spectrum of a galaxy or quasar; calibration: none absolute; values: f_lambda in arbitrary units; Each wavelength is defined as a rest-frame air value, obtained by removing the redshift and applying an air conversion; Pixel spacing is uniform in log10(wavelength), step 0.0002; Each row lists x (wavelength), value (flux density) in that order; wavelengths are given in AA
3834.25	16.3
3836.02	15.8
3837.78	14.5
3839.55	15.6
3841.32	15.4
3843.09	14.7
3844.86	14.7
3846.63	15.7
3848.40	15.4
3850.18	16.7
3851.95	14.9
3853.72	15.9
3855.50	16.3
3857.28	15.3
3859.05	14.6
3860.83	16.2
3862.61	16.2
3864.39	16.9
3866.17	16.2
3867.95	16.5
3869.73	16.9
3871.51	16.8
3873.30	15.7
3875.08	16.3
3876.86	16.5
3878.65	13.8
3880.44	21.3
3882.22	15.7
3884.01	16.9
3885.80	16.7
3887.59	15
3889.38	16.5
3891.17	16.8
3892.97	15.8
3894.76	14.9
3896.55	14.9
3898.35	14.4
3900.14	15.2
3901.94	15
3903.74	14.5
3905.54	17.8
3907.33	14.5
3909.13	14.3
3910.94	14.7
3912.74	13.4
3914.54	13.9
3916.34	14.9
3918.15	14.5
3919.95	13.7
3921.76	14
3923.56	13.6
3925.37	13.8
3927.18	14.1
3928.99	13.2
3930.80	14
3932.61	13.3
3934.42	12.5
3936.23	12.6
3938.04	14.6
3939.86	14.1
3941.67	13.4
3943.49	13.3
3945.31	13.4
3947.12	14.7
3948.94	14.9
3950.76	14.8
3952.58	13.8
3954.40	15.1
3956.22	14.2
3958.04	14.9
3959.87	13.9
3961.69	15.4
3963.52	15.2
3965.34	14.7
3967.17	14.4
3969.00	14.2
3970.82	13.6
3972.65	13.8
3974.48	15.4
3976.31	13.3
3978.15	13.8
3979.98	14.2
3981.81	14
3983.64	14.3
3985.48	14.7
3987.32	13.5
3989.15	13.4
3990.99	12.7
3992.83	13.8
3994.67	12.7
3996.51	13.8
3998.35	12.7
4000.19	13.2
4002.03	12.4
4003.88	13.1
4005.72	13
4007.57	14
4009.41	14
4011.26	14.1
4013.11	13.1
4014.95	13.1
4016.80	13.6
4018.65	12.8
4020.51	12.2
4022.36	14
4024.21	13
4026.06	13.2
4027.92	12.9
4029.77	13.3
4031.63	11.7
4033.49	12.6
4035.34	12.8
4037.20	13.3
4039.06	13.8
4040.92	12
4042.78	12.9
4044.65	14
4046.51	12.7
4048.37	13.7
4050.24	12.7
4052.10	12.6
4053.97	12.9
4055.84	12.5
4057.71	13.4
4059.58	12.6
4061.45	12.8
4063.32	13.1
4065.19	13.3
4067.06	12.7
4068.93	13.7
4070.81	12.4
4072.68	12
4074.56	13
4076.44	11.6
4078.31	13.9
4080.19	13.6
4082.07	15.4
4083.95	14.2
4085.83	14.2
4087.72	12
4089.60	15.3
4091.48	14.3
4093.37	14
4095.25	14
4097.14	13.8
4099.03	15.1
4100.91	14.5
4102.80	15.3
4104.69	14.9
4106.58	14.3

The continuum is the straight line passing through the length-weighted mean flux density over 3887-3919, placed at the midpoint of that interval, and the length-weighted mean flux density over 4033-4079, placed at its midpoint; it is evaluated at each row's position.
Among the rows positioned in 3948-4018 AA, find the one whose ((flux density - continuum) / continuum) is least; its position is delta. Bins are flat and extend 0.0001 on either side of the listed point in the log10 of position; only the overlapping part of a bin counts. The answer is 4002.03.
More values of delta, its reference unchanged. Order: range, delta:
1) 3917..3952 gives 3934.42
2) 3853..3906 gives 3878.65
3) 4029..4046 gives 4031.63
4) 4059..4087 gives 4076.44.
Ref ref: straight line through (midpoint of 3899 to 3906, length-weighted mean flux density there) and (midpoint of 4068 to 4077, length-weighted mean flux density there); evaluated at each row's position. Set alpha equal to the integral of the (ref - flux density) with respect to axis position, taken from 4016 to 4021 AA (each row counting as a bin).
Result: 3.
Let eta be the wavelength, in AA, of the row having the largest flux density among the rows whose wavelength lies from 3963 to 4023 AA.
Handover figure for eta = 3974.48 AA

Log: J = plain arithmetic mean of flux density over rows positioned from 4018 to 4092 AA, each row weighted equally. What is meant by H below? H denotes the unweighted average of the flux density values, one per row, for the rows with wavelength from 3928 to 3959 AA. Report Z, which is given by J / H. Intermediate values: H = 13.9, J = 13.1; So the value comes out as 0.94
